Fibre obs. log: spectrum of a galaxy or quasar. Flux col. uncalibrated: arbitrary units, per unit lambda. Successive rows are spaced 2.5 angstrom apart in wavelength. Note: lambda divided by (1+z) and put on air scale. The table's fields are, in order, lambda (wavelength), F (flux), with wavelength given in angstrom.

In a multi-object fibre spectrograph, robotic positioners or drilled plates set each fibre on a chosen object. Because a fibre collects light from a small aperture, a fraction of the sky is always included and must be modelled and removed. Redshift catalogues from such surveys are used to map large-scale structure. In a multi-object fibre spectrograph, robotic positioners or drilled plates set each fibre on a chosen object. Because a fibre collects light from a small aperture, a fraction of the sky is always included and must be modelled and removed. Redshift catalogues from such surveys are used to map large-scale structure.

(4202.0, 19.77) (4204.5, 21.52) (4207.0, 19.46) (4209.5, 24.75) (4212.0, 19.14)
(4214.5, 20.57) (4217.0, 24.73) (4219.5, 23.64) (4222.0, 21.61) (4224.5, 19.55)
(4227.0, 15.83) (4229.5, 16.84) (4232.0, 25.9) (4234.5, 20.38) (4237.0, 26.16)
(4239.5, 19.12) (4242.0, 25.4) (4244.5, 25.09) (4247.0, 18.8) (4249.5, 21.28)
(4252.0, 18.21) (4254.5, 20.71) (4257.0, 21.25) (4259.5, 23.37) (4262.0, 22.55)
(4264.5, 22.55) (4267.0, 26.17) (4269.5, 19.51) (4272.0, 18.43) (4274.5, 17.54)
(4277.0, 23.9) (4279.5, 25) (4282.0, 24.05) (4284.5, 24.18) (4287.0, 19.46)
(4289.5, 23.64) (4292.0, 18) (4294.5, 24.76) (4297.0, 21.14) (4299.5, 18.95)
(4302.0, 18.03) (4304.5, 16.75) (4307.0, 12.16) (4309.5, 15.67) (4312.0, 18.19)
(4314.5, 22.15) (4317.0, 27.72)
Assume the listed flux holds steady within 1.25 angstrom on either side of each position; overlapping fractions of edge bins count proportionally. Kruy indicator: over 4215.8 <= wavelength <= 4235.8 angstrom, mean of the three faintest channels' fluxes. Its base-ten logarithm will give 1.24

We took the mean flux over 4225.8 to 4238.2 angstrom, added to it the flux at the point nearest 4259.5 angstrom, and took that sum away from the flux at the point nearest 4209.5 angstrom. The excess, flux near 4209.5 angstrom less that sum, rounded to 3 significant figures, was -19.6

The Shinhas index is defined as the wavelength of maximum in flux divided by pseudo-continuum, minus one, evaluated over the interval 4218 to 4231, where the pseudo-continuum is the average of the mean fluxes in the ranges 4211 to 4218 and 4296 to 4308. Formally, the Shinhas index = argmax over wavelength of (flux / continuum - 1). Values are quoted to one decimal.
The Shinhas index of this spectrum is 4219.5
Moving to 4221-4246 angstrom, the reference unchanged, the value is 4237.0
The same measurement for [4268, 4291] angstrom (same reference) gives 4279.5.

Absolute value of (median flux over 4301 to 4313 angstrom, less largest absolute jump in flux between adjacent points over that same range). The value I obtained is 12.2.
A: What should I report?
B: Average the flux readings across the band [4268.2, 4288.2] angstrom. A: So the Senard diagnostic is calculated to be 21.5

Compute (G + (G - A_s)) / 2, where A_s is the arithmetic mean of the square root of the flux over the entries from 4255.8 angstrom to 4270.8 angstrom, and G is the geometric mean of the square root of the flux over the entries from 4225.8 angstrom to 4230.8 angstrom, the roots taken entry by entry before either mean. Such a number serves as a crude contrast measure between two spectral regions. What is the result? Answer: 1.67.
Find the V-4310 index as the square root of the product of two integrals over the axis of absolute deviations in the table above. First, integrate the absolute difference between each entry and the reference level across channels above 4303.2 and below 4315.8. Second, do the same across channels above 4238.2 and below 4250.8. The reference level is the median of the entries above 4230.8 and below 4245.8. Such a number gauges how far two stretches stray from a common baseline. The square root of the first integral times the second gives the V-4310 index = 66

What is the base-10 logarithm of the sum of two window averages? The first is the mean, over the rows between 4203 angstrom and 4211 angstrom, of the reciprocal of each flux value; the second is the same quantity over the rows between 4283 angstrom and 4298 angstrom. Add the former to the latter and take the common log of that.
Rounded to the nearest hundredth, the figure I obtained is -1.03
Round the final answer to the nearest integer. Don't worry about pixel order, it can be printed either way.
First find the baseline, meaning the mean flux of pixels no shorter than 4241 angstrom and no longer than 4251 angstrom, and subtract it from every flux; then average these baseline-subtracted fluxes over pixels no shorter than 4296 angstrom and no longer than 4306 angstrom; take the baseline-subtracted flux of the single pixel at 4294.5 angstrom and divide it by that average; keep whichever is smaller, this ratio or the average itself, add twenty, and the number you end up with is 16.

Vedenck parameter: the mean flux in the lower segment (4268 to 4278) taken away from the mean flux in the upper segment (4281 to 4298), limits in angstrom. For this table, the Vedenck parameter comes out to 2.3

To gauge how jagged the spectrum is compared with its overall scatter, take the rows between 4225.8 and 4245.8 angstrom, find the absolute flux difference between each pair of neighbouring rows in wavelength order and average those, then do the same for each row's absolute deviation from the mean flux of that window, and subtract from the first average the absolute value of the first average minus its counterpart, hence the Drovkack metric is 3.80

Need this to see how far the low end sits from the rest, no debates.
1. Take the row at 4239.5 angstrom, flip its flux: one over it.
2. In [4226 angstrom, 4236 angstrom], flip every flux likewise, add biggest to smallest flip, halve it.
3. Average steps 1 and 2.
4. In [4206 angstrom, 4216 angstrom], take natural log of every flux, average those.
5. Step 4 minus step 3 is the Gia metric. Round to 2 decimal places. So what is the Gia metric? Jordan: 2.99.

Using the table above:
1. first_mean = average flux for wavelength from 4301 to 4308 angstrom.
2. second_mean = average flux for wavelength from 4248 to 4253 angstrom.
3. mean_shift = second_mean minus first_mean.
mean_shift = 4.1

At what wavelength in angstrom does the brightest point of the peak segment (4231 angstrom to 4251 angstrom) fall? 4237.0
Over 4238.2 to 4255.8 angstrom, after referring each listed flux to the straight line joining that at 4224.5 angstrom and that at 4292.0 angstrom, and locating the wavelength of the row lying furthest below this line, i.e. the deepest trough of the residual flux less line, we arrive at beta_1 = 4252.0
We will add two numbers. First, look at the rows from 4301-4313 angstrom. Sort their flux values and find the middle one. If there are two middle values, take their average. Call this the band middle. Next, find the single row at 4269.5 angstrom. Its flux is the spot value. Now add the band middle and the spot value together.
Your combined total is 36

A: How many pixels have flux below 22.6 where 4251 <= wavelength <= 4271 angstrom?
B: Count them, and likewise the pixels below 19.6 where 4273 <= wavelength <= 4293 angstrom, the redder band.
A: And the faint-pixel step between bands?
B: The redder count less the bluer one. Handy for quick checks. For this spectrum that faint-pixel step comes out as -3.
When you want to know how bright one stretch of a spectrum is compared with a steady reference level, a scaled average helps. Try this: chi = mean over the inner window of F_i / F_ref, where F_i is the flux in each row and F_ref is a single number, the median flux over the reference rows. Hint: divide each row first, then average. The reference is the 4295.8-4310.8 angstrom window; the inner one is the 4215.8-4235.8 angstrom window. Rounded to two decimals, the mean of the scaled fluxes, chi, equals 1.21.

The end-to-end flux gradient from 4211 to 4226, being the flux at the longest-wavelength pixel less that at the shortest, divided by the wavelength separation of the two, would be 0.0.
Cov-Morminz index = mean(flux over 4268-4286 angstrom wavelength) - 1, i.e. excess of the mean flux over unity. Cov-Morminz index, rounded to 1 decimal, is 20.8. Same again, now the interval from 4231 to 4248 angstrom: 22.0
